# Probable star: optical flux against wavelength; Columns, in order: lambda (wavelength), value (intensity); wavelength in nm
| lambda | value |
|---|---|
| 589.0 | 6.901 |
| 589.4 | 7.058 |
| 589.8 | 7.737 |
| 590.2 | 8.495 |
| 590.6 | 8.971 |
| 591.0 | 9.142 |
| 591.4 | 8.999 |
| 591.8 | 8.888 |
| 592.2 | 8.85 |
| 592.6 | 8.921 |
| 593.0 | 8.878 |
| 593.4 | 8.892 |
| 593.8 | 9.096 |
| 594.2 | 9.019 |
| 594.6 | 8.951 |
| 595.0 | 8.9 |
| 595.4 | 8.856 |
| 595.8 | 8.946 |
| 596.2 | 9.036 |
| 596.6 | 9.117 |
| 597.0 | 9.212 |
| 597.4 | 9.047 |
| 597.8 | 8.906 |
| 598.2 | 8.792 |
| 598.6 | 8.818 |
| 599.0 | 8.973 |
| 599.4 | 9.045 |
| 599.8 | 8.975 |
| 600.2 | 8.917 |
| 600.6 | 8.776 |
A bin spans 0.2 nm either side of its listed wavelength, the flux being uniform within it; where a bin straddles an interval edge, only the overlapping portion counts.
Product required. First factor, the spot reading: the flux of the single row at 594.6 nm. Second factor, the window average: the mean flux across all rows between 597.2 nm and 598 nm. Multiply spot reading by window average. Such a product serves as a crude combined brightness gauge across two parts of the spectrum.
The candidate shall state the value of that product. 80.3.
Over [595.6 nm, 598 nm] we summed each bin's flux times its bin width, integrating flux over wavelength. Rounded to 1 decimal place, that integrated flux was 21.7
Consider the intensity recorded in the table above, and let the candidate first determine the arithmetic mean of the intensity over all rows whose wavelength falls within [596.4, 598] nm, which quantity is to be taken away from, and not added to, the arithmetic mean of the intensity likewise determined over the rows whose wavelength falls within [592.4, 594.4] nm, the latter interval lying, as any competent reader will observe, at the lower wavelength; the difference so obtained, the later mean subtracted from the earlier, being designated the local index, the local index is -0.11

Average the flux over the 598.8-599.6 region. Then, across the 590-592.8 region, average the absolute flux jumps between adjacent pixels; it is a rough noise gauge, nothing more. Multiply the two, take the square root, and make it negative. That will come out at -1.2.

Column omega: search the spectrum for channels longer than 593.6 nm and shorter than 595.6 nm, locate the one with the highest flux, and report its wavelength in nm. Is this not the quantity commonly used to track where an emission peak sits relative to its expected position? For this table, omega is 593.8 nm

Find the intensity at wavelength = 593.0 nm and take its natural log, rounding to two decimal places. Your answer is 2.18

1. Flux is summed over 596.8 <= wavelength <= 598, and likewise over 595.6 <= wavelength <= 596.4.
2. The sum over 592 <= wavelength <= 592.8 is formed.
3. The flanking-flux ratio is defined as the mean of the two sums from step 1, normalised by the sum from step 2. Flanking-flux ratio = 1.3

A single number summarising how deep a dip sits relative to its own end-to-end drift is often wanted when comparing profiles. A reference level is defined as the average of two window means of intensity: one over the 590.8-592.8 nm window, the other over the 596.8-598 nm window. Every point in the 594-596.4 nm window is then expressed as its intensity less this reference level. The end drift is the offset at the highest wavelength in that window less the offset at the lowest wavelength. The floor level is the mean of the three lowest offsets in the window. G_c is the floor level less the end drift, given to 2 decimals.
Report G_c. -0.12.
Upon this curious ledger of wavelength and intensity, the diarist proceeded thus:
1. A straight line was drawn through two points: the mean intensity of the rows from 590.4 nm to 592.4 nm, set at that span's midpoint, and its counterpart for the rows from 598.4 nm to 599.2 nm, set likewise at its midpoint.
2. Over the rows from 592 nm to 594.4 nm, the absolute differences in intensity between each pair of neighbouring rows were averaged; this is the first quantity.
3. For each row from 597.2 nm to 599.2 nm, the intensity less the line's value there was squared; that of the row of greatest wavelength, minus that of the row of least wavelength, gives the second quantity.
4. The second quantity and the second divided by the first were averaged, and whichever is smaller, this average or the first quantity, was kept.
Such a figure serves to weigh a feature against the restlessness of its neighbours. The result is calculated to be -0.08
